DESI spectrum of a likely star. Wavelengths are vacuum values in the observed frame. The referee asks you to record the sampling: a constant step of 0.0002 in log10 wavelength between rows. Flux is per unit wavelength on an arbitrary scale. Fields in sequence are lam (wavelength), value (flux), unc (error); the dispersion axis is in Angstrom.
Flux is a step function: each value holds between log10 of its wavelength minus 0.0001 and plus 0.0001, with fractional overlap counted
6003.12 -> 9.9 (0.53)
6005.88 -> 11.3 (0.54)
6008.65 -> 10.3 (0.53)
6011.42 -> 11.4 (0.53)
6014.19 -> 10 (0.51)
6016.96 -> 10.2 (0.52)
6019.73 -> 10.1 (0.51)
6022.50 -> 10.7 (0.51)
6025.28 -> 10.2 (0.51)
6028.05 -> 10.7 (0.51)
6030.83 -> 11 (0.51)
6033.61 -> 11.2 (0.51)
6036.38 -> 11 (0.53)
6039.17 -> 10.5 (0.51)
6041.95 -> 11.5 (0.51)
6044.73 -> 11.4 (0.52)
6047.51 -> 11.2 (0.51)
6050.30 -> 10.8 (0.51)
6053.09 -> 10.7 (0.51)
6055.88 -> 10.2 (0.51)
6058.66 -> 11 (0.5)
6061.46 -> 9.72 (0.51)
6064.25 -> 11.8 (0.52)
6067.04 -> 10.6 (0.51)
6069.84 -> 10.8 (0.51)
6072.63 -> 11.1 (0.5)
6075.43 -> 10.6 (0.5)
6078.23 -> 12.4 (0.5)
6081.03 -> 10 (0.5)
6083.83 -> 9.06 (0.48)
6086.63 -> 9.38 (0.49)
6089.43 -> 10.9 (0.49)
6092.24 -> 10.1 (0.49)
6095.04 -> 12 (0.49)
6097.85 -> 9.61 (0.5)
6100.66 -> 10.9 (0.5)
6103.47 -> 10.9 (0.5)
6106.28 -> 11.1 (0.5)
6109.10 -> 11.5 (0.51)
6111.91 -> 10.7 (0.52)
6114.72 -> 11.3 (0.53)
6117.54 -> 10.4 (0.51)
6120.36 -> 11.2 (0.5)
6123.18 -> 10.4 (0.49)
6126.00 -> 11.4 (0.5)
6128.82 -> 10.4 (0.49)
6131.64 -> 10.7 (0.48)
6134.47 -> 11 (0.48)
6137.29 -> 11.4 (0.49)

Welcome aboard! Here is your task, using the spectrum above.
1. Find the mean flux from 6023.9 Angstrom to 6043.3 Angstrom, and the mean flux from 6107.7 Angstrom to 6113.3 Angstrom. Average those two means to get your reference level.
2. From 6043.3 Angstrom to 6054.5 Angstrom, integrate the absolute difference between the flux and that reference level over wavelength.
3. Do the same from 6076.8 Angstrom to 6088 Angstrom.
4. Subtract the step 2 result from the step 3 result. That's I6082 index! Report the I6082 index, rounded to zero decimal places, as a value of 14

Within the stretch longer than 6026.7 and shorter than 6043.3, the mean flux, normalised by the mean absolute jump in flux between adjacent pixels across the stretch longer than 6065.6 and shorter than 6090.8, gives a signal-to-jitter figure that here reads 11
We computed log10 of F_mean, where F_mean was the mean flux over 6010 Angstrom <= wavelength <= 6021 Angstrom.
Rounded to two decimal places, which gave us 1.02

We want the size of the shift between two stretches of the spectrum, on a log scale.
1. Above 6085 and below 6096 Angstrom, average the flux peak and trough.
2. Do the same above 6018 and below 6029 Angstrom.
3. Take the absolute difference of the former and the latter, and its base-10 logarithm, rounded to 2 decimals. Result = -0.54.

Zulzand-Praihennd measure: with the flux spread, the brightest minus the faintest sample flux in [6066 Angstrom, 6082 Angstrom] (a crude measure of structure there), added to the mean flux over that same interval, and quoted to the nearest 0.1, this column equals 13.3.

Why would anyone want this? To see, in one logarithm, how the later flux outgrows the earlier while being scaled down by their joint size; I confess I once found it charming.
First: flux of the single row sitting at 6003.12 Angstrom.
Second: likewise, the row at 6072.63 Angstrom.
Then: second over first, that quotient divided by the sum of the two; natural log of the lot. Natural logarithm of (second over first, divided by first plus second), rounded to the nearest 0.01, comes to -2.93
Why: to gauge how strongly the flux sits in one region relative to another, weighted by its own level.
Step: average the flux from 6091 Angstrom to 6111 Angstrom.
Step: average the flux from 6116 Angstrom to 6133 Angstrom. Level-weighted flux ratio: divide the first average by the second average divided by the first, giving 11.0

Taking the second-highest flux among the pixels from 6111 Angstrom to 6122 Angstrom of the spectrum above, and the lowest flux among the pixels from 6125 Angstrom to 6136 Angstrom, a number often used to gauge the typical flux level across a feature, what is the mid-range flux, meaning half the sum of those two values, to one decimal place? 10.8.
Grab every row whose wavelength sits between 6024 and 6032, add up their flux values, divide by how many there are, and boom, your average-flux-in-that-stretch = 10.6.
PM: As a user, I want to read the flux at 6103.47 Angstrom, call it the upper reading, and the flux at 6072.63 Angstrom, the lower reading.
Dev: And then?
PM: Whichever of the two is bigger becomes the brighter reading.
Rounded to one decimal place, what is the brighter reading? 11.1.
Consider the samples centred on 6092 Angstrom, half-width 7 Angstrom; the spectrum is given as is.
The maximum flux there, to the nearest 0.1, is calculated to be 12.0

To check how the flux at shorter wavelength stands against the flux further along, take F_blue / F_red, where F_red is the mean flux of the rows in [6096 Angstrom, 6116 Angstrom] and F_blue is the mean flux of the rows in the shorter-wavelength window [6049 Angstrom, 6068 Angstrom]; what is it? 0.98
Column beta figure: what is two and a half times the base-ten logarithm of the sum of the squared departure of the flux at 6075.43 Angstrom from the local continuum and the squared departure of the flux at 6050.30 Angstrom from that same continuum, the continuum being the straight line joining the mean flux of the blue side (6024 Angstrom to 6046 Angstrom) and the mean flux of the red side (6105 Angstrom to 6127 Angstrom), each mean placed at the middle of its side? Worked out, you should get -2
